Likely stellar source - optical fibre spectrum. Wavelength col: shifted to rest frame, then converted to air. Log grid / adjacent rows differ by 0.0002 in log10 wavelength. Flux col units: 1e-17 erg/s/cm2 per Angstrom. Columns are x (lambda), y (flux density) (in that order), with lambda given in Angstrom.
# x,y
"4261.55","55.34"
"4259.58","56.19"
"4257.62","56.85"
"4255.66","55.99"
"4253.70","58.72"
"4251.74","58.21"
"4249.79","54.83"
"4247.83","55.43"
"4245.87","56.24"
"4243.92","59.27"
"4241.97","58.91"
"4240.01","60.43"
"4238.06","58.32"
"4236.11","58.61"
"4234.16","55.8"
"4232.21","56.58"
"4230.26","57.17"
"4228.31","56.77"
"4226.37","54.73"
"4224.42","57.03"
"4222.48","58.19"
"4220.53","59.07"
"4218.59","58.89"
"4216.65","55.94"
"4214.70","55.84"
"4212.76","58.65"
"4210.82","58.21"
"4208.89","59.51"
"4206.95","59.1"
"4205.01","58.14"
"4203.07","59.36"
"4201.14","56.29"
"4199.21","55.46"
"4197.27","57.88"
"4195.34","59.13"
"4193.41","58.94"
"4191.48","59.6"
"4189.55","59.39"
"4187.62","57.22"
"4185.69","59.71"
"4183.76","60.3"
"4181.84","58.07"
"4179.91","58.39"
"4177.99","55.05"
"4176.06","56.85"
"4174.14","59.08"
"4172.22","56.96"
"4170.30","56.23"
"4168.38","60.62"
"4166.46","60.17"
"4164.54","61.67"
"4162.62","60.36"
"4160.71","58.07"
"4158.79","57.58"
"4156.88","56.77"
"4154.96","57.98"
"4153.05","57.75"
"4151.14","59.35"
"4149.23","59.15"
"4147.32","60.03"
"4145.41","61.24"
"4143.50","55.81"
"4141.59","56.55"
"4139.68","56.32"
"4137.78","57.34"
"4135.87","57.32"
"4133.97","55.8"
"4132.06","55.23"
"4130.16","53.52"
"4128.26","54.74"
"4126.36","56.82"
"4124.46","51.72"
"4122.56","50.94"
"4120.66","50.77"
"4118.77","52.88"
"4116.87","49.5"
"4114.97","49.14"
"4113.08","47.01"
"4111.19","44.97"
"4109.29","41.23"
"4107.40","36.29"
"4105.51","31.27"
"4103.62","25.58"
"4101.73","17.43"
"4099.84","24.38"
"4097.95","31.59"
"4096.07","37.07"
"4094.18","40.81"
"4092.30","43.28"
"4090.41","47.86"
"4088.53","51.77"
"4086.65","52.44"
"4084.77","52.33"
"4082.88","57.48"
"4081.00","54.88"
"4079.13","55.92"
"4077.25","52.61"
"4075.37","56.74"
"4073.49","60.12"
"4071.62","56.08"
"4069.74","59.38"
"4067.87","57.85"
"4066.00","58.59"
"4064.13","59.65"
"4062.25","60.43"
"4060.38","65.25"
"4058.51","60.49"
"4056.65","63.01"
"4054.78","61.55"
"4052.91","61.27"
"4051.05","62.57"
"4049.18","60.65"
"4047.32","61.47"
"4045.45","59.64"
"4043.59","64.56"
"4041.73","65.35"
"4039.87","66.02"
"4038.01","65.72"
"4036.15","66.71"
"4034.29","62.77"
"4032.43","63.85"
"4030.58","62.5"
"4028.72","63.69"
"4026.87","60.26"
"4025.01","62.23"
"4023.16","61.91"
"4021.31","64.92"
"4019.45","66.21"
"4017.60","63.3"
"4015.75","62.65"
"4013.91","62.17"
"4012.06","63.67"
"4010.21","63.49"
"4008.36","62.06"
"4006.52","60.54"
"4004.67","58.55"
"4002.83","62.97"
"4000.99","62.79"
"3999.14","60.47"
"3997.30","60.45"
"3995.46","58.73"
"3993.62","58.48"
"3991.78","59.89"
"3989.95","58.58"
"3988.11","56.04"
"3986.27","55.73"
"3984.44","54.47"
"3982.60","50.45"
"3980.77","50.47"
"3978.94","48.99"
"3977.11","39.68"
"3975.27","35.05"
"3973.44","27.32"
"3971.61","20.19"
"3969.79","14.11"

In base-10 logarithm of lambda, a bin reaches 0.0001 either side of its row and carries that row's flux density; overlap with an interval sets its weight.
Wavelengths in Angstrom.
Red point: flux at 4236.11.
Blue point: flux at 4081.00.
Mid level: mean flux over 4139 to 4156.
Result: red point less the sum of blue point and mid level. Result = -55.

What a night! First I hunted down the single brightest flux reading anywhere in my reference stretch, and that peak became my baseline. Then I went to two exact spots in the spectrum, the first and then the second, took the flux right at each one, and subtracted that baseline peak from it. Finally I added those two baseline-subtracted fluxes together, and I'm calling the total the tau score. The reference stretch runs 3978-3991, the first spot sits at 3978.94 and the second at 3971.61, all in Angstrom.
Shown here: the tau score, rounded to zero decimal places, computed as -48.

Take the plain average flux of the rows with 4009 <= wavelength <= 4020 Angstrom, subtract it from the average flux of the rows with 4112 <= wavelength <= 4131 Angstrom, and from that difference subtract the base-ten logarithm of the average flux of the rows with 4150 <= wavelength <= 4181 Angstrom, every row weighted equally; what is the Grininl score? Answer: -14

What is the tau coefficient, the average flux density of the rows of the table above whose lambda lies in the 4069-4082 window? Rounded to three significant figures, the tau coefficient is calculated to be 56.5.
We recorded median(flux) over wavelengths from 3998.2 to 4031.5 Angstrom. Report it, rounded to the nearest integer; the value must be 63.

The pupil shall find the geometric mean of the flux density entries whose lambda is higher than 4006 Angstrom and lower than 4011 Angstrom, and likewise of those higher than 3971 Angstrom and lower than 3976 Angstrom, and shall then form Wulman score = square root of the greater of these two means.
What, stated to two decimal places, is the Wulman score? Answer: 7.88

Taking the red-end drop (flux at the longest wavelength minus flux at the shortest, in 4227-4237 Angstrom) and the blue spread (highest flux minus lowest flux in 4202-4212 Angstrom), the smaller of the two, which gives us 1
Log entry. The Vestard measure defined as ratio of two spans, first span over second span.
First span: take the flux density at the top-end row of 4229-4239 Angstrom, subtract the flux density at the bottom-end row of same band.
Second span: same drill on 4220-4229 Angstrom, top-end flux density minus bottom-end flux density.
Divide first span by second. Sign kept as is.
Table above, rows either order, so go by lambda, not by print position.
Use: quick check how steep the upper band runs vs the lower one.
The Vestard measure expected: -0.50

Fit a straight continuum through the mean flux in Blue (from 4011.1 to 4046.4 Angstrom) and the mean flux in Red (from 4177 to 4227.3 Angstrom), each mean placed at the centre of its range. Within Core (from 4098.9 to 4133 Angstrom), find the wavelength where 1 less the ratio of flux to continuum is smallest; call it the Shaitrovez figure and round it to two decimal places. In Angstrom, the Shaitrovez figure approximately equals 4126.36 Angstrom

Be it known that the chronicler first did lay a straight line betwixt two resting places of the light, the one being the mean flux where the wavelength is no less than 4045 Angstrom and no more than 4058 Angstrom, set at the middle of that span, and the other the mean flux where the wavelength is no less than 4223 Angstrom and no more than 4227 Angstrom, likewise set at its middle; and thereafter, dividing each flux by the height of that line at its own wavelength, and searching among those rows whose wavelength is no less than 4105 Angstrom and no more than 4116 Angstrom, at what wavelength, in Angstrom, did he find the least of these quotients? 4105.51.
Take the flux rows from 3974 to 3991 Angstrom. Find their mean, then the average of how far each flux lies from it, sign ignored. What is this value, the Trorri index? 5.8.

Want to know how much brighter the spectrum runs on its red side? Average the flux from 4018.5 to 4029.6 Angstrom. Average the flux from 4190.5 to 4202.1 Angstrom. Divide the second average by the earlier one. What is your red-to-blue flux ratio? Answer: 0.92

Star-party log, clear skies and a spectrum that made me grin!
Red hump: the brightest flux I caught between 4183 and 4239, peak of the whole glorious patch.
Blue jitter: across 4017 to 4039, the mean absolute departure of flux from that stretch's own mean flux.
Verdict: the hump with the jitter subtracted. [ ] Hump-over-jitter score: 58.8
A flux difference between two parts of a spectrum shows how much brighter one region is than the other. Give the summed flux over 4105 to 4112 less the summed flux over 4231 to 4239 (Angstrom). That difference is -76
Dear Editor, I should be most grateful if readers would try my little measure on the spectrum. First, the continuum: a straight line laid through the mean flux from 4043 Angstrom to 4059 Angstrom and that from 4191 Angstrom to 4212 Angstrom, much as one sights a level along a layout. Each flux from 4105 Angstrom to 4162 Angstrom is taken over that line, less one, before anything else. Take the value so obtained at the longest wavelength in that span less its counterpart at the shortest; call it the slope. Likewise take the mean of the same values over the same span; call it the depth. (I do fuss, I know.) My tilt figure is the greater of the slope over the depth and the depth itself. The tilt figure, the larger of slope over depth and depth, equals -0.11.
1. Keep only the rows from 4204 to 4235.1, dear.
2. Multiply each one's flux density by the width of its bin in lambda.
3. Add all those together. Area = 1787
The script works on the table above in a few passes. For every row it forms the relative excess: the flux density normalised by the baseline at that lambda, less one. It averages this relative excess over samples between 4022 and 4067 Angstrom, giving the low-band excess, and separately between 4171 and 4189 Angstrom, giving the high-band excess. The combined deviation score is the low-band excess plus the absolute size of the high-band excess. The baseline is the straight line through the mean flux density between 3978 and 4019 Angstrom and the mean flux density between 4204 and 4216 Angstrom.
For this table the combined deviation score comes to 0.07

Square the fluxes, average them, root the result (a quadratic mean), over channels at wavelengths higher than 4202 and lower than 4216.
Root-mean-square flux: 58.4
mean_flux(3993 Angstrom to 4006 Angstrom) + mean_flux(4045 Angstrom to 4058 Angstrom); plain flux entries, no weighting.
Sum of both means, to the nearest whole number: 122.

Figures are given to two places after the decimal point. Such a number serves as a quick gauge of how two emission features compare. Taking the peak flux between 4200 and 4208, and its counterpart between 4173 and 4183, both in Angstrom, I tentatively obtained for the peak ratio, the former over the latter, 1.00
